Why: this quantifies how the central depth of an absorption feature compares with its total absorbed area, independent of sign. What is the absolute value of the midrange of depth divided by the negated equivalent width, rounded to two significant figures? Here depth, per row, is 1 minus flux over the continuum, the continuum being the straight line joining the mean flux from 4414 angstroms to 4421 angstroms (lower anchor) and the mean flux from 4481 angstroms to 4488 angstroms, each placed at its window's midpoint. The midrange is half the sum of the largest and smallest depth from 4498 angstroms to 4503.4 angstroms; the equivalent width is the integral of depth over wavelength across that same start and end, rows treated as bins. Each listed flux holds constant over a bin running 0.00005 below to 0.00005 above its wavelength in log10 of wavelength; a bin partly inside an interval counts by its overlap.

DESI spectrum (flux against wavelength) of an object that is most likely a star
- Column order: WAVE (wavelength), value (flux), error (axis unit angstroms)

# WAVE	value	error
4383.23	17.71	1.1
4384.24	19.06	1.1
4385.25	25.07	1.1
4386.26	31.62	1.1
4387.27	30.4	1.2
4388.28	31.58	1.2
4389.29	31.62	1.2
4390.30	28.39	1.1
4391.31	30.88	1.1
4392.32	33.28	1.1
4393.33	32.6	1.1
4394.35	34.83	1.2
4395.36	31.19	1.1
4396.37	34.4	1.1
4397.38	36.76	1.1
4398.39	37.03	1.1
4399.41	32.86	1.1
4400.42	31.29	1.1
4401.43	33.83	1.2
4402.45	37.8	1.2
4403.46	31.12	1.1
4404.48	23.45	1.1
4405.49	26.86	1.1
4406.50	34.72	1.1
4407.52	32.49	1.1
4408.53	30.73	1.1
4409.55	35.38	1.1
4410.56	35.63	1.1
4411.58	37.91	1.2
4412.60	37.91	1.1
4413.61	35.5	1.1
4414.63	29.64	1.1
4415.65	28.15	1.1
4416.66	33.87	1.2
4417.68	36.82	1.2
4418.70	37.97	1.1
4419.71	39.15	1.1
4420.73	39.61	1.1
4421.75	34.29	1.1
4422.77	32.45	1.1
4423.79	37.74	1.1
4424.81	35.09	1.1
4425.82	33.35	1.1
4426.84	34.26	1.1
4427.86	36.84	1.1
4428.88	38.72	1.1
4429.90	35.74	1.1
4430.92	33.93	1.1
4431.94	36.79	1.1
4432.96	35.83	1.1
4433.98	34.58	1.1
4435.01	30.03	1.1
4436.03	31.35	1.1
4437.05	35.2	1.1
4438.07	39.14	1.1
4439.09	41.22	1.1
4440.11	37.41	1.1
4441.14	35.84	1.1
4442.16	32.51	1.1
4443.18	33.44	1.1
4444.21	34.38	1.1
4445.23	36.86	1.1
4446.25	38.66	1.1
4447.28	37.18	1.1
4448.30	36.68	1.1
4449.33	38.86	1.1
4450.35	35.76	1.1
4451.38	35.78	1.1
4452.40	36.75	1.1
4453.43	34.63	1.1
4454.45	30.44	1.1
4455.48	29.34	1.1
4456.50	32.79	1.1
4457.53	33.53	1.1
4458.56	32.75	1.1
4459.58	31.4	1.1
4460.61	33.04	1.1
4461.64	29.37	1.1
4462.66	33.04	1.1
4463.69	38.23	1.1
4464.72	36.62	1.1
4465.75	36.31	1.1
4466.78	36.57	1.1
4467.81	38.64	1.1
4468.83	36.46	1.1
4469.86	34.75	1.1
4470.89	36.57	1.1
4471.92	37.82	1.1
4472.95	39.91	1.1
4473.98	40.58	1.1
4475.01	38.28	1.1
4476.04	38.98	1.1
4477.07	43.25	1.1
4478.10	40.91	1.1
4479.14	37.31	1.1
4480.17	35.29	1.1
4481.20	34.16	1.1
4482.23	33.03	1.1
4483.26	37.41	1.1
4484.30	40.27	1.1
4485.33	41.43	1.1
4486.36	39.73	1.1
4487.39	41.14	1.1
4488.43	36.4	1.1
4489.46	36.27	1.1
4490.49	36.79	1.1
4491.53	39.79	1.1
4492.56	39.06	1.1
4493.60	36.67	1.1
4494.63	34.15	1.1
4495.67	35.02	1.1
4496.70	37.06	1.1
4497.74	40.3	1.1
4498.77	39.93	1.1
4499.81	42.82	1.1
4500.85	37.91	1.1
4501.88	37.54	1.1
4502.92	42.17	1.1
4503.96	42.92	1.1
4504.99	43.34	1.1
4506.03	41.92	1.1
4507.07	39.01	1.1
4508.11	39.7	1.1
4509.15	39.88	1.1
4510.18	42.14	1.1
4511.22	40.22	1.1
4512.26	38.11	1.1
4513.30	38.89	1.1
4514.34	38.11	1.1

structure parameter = 0.21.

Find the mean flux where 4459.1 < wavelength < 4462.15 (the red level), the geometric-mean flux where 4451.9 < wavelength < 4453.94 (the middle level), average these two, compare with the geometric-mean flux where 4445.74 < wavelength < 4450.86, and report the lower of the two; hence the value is 33.5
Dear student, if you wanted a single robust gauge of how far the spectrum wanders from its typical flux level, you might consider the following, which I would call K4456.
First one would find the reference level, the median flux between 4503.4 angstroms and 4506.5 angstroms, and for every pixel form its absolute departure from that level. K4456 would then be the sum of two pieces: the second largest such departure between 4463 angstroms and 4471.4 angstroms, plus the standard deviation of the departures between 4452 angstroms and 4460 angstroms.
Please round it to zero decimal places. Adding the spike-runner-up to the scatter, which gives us 9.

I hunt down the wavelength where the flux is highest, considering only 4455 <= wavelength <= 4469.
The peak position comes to 4467.81 angstroms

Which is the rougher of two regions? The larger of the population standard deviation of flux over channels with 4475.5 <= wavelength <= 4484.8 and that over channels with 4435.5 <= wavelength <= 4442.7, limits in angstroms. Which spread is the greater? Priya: 3.24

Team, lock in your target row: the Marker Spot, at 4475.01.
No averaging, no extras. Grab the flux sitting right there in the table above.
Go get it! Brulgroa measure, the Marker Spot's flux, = 38.28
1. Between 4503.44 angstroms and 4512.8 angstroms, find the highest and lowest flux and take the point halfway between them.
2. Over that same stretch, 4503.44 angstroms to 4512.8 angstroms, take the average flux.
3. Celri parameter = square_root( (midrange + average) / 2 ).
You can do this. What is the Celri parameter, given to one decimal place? 6.4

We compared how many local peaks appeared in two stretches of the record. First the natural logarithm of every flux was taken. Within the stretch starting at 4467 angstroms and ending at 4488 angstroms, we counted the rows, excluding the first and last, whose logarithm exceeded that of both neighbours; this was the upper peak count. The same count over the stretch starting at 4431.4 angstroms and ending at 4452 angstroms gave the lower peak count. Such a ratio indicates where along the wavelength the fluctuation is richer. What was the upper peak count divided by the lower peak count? 1.00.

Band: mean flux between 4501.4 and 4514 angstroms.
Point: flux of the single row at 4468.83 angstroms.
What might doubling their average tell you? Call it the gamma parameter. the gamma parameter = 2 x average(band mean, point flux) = 77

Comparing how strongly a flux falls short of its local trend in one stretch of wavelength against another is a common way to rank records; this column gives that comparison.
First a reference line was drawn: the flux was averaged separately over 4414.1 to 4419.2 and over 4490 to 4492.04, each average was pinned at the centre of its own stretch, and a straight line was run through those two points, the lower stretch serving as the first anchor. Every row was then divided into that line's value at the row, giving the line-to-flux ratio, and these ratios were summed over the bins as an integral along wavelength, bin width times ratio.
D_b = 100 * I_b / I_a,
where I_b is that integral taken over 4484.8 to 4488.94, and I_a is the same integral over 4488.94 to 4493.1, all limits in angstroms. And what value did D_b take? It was 95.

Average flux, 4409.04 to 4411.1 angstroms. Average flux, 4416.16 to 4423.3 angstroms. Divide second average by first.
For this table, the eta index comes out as 1.02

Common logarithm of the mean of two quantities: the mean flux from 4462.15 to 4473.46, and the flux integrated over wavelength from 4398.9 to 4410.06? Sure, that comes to 2.29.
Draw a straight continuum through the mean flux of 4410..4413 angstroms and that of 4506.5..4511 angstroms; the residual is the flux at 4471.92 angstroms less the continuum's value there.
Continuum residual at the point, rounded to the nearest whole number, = -1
